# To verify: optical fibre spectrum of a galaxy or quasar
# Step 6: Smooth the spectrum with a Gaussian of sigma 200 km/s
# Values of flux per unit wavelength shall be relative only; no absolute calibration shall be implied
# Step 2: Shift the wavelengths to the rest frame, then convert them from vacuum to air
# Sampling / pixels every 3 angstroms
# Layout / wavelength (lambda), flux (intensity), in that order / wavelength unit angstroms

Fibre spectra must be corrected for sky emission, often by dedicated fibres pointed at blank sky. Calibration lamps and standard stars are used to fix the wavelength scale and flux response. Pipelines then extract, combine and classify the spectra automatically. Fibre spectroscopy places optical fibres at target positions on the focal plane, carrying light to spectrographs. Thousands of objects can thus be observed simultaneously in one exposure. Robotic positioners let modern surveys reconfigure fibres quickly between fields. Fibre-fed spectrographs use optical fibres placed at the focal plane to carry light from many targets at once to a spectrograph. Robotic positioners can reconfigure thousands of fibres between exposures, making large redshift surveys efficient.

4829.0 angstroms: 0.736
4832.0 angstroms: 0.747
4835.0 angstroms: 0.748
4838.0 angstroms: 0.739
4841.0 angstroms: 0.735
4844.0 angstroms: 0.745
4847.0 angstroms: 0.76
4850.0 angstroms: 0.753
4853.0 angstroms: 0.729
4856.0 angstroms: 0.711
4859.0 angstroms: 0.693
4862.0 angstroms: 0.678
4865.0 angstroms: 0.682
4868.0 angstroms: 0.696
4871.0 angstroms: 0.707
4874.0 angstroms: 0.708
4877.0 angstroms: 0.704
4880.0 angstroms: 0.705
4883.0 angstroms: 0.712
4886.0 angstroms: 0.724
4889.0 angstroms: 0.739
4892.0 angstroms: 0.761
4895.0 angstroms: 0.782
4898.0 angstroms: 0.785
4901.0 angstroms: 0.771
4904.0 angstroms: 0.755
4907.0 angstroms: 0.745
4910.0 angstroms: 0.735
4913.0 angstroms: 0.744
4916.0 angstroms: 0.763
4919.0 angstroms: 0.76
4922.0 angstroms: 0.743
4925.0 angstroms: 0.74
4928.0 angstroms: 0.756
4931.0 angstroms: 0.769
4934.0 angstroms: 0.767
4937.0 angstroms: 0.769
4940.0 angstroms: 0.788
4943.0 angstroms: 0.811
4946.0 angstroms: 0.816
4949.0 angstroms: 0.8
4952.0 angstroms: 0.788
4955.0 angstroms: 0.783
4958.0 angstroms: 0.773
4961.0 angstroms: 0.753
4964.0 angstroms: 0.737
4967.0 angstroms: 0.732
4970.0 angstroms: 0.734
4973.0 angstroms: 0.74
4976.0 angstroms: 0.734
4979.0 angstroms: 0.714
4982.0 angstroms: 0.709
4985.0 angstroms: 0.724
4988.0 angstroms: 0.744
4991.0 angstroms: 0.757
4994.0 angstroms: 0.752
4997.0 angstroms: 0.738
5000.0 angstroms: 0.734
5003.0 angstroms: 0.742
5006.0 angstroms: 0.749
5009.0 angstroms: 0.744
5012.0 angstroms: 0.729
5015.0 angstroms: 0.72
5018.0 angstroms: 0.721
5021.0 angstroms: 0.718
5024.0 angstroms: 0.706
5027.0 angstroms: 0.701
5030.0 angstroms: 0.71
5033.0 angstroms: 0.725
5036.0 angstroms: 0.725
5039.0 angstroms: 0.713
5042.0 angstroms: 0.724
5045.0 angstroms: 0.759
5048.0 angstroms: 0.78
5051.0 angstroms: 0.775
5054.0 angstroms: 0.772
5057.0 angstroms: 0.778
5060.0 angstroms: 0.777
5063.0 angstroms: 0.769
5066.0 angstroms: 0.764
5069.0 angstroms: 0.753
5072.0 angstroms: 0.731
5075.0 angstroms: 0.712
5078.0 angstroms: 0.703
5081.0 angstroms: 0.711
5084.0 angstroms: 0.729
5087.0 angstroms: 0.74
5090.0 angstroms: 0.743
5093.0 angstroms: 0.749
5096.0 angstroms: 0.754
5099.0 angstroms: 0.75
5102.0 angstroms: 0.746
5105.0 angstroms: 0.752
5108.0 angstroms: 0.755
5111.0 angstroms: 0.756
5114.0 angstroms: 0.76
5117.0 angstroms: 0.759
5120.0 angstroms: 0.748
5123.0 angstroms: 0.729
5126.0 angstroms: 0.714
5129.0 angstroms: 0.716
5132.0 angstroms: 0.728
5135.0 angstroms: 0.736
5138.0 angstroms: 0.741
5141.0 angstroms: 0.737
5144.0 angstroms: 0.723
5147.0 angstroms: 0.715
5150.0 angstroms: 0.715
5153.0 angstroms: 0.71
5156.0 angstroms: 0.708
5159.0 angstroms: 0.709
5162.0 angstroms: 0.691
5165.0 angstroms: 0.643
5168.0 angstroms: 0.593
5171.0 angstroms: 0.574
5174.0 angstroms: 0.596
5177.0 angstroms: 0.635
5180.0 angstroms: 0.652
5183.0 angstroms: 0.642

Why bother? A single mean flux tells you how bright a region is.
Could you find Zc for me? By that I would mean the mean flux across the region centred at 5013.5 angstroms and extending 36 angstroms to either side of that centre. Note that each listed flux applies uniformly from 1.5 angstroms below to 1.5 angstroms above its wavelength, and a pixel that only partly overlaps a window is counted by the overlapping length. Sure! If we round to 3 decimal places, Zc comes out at 0.731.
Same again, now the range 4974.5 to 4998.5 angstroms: 0.734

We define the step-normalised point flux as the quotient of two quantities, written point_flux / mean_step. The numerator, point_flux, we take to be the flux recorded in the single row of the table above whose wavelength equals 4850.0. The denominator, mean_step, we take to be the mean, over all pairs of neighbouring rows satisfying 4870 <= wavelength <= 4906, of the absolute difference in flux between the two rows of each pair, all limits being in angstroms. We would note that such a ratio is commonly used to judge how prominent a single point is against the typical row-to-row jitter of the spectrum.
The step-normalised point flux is 71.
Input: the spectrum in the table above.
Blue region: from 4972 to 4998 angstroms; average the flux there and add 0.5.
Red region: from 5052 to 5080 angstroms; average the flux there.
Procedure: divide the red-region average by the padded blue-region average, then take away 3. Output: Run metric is -2.39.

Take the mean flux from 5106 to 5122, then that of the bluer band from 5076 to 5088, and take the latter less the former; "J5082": -0.035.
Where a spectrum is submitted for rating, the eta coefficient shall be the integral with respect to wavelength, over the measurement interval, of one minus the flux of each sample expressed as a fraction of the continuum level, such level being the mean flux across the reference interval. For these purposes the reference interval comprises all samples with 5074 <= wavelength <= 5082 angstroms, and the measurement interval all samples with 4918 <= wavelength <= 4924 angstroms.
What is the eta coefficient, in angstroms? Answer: -0.4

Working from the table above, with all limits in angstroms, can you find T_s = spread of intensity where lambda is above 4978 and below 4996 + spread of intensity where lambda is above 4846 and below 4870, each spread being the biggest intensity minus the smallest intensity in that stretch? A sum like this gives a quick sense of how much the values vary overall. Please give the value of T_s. 0.13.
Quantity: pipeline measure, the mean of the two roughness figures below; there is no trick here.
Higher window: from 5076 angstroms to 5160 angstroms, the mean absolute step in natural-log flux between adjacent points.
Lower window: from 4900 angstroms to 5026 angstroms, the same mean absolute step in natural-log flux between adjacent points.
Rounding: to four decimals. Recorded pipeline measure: 0.0114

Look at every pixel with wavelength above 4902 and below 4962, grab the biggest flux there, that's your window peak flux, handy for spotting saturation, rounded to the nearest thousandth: 0.816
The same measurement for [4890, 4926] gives 0.785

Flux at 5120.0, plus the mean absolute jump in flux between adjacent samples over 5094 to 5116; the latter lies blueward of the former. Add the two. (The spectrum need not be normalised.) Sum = 0.752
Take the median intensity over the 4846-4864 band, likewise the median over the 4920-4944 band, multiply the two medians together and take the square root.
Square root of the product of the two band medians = 0.744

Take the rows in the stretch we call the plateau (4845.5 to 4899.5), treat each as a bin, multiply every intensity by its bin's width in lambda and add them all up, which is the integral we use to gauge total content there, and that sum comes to 39.1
